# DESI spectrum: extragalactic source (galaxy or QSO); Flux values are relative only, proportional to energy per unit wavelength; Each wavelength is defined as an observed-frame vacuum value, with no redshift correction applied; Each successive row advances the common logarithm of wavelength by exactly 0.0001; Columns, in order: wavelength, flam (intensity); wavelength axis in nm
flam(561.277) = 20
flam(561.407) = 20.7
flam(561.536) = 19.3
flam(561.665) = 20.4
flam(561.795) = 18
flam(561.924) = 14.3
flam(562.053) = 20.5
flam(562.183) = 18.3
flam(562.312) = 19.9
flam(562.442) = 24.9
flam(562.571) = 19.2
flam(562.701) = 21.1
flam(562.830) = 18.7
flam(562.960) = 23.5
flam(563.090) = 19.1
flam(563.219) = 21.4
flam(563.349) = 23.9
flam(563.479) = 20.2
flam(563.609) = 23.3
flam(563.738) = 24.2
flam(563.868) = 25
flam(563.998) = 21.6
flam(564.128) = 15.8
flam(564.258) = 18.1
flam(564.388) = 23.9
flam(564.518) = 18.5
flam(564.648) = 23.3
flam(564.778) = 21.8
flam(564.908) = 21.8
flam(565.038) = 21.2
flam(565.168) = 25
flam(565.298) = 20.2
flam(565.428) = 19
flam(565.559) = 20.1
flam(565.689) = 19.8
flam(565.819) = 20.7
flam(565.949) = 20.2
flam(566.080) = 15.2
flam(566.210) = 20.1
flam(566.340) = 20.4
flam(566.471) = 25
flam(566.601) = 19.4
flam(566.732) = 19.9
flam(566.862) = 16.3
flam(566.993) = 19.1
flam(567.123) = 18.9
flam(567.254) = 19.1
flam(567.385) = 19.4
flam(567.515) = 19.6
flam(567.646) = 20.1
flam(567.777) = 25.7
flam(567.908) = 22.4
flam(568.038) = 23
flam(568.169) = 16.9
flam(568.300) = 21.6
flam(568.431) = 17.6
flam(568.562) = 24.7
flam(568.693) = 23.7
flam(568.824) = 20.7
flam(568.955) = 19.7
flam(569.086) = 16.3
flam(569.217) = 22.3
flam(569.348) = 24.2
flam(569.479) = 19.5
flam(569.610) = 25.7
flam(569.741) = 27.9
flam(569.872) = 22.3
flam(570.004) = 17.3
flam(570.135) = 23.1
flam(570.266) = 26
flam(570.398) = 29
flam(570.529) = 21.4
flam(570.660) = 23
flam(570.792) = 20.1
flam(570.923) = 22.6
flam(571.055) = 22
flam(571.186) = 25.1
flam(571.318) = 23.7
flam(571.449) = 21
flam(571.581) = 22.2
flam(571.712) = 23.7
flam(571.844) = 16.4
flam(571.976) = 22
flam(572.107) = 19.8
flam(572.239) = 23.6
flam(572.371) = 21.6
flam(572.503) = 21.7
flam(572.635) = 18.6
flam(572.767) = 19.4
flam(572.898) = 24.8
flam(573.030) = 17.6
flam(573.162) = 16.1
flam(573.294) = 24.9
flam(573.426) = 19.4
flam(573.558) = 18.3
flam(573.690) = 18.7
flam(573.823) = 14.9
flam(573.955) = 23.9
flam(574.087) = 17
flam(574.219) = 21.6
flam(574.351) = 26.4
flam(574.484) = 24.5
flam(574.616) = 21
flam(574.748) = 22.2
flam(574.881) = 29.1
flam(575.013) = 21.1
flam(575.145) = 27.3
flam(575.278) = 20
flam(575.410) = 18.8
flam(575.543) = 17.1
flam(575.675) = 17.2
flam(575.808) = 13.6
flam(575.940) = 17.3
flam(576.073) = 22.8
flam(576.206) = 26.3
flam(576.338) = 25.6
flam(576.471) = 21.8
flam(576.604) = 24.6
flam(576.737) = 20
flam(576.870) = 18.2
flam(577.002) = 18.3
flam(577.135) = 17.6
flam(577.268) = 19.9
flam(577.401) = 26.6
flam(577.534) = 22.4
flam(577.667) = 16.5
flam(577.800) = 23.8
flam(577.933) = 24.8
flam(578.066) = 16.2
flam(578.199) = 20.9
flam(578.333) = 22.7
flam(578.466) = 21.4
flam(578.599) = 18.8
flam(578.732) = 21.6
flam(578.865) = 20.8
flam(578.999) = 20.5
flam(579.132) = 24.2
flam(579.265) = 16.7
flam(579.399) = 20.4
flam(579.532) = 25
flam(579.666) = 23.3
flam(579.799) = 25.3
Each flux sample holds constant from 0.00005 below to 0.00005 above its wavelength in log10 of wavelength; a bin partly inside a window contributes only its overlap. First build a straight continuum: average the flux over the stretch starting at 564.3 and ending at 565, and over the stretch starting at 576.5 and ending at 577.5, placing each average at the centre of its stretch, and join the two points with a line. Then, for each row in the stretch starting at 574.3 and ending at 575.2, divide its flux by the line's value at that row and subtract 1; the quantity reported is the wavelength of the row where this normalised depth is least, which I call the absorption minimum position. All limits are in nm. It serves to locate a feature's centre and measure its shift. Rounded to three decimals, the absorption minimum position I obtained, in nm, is 574.616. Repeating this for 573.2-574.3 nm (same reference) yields 573.823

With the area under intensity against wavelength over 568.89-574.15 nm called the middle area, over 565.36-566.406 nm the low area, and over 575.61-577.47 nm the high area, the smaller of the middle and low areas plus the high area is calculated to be 59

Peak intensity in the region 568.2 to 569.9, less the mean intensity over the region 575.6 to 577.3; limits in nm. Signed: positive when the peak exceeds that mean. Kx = 7.7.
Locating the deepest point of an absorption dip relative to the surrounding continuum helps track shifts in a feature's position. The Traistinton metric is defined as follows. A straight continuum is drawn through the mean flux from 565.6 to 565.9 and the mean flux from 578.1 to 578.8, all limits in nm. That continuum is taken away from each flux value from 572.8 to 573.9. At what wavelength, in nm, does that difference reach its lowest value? 573.823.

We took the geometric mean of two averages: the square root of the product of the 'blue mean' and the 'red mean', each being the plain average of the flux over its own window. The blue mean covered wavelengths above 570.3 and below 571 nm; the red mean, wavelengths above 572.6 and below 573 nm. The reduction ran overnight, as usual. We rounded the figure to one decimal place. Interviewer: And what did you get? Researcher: 22.0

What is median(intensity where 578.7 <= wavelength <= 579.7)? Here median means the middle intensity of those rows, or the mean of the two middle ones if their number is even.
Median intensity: 21.2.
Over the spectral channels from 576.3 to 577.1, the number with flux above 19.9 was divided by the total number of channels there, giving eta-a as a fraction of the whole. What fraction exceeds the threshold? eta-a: 0.67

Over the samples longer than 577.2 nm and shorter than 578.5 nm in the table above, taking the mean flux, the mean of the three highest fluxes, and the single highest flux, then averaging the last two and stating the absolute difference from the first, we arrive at 4.3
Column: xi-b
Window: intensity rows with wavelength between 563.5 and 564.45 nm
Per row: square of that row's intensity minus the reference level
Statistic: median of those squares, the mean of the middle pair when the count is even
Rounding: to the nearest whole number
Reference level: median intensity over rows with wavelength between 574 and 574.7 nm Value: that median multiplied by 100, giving 676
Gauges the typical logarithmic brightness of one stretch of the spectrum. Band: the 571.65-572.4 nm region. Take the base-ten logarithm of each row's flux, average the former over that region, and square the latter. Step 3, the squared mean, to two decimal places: 1.75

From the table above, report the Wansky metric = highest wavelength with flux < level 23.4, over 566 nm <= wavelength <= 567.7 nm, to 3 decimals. 567.646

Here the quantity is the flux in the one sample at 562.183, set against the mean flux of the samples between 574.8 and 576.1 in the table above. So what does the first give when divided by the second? 0.90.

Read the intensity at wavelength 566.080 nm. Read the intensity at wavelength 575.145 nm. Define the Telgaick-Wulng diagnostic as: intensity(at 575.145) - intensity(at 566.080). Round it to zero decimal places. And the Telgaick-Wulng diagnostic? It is 12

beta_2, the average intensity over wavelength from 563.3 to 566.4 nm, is 21.0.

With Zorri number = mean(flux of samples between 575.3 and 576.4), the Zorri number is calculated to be 19.8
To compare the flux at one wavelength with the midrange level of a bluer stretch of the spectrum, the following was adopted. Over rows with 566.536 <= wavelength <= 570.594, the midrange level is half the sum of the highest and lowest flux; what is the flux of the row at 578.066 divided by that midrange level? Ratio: 0.7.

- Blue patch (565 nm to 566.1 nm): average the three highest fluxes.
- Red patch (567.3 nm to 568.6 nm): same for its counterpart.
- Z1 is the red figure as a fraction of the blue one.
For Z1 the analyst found 1.097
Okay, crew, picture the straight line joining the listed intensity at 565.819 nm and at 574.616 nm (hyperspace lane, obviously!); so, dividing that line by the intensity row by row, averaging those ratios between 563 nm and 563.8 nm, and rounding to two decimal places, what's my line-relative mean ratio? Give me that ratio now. 0.94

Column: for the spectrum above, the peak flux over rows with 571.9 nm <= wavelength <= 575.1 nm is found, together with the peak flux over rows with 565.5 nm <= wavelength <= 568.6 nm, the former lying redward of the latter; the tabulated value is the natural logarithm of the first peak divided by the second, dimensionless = 0.12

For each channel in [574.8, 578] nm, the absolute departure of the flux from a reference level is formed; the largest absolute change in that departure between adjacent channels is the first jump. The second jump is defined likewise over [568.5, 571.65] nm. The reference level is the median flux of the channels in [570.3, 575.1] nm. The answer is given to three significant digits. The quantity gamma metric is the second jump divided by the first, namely 1.03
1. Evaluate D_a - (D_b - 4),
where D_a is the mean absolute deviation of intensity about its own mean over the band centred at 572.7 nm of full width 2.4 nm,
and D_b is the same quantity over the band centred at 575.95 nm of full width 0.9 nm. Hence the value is 2.3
